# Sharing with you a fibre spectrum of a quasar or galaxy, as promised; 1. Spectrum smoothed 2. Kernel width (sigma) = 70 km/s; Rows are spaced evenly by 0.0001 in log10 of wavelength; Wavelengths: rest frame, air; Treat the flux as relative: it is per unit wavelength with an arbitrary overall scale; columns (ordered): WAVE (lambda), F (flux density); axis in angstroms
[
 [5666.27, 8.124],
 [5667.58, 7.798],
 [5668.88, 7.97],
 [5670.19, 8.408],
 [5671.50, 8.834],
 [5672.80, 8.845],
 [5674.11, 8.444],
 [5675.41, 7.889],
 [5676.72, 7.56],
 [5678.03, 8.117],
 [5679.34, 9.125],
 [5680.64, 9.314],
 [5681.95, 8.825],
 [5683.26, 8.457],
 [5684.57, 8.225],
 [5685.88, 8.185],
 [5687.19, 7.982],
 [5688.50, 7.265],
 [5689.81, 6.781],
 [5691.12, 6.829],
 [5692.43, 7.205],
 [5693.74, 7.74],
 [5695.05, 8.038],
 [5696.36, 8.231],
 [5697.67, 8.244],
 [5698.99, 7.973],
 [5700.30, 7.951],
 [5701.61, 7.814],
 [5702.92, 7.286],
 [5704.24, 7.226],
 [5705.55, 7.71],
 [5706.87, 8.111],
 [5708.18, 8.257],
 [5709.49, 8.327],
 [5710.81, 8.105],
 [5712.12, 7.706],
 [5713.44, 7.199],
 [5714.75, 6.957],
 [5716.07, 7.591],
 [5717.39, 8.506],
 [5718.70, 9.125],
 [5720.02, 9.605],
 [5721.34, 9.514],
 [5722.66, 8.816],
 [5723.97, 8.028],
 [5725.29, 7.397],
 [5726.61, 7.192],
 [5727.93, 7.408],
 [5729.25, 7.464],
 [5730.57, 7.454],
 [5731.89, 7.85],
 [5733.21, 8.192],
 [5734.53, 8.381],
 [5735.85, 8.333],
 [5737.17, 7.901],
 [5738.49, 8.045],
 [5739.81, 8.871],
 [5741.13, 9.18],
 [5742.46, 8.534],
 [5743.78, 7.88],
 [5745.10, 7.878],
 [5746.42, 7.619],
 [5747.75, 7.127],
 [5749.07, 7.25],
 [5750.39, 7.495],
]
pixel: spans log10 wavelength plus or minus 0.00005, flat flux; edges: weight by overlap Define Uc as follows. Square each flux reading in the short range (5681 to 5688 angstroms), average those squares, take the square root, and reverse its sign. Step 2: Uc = -8.3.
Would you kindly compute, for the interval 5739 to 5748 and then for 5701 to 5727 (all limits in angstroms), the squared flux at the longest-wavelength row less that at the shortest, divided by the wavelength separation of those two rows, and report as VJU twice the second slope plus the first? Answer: -4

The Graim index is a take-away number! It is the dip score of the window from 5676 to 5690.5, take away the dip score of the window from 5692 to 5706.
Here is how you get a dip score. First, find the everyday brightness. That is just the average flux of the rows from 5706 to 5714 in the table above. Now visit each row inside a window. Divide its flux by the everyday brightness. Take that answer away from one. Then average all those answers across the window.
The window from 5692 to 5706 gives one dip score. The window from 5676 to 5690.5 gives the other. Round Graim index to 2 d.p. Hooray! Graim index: -0.05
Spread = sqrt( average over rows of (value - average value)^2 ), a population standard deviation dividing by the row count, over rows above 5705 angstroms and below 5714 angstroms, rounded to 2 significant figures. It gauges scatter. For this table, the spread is 0.37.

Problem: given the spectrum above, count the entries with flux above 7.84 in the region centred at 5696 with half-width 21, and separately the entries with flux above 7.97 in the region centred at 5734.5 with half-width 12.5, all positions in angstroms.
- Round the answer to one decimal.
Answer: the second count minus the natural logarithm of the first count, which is 6.1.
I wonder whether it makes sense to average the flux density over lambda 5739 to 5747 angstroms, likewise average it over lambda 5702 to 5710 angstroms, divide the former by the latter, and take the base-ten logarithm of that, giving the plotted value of 0.03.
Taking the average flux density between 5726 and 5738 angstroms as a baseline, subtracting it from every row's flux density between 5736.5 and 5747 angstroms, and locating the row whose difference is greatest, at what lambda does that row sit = 5741.13 angstroms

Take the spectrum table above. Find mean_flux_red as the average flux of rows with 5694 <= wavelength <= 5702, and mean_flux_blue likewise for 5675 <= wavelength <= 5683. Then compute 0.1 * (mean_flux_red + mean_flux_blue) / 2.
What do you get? 0.826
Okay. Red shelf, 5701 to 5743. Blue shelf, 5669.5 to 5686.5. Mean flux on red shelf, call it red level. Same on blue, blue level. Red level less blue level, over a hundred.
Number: -0.0041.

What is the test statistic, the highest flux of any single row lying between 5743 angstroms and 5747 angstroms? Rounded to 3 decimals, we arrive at 7.880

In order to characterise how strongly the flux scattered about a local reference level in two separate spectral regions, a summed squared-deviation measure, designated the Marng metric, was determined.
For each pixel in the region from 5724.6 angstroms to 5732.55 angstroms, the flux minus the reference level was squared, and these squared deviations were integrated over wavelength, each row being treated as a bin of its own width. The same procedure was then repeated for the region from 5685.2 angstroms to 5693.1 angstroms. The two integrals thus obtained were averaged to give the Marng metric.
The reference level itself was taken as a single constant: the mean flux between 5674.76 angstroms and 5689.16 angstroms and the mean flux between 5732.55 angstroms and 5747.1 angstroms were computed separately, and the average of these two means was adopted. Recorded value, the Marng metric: 6.9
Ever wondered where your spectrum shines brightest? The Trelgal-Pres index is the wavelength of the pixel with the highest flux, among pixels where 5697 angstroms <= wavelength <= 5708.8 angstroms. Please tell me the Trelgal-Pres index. 5708.18 angstroms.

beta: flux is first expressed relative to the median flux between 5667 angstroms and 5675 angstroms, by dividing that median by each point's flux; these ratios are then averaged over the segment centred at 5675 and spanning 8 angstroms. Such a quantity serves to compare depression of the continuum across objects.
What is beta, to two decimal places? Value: 1.02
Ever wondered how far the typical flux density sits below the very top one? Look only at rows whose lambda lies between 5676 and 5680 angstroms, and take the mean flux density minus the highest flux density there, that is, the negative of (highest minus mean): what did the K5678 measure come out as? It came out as -0.86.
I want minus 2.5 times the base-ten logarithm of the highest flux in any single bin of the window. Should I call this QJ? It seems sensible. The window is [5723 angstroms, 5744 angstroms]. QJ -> -2.41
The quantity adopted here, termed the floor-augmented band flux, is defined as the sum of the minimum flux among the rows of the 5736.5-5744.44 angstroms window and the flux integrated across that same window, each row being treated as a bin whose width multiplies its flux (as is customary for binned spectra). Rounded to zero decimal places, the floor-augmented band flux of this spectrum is 75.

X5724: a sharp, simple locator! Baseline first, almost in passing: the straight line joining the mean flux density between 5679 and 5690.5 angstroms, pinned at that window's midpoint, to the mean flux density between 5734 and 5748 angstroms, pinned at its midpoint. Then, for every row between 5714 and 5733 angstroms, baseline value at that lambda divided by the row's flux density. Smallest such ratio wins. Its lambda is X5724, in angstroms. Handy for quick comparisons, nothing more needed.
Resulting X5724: 5720.02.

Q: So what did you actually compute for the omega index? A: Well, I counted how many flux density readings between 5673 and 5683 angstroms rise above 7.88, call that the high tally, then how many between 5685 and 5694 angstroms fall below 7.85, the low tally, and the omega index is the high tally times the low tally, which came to 30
